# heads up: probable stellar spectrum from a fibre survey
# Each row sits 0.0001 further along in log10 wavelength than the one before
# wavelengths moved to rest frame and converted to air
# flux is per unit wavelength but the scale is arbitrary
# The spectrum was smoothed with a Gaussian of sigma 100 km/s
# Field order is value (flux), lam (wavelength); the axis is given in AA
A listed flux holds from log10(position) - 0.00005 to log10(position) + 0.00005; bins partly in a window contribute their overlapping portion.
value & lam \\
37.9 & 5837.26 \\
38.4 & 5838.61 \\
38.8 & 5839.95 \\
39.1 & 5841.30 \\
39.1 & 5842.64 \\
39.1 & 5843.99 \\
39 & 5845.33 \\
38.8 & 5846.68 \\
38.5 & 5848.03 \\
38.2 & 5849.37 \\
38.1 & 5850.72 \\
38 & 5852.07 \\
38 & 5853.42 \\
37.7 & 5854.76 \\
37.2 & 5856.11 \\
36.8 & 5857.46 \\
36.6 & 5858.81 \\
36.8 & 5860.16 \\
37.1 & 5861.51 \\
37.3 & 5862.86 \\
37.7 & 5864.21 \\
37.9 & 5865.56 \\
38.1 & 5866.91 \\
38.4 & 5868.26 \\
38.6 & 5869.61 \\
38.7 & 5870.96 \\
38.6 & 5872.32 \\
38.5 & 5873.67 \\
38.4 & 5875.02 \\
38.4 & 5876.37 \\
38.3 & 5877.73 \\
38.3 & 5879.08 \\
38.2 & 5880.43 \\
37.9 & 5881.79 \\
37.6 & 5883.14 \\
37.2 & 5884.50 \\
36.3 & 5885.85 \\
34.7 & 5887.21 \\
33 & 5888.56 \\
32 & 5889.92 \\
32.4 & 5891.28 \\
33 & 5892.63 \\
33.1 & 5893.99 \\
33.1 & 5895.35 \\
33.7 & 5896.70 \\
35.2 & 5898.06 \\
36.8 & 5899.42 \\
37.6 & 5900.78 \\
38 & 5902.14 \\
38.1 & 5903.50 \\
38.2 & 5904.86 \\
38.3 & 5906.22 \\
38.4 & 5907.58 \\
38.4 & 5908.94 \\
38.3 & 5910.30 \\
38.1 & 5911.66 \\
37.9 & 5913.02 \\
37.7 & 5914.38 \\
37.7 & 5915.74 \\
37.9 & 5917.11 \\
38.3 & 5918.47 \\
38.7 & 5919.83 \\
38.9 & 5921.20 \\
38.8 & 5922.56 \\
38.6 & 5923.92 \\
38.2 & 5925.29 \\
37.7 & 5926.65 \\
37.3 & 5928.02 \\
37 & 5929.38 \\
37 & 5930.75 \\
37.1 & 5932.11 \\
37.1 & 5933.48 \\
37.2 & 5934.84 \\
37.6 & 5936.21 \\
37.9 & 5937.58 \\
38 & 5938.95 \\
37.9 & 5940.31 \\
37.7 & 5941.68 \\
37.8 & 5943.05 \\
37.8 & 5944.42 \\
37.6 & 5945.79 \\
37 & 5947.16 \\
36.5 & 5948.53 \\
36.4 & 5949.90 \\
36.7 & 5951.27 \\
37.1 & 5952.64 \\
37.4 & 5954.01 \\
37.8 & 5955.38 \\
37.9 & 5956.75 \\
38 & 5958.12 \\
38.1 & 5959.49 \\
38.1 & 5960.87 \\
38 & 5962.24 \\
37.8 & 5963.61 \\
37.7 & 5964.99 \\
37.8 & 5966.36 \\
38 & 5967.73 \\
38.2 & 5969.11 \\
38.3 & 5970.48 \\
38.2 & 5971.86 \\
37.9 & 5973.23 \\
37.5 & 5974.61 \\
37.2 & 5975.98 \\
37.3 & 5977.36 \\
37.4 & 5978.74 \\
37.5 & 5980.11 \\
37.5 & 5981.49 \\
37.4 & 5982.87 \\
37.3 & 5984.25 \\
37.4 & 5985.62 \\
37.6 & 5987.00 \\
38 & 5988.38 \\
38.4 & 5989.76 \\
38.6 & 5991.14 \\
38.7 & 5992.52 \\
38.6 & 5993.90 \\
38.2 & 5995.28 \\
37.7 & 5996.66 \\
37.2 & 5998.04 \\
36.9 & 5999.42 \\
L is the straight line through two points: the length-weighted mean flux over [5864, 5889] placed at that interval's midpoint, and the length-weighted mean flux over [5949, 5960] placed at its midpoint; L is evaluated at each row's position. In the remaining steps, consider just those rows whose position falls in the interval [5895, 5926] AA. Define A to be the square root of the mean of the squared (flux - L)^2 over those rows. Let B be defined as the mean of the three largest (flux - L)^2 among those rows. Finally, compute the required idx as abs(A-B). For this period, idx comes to 8.3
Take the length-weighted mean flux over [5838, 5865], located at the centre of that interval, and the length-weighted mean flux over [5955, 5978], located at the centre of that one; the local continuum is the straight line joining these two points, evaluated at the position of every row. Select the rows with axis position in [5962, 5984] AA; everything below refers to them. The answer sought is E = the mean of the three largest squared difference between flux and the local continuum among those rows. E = 0.3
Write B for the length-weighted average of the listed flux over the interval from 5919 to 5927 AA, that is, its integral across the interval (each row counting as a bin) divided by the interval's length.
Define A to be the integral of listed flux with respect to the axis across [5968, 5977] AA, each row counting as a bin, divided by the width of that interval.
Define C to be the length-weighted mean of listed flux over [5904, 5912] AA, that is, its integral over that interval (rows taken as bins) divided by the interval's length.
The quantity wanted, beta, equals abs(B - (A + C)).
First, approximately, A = 37.9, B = 38.5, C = 38.3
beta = 37.6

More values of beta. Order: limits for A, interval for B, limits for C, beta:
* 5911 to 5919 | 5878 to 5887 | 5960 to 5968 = 38.3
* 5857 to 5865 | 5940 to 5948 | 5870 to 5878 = 38.0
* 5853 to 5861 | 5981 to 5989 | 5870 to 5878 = 38.1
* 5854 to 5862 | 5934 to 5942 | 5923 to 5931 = 37.0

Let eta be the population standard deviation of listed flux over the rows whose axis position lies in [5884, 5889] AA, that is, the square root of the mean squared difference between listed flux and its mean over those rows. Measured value 1.60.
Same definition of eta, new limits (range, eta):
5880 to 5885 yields 0.37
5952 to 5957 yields 0.32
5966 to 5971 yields 0.19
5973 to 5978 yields 0.27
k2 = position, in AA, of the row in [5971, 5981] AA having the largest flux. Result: 5971.86 AA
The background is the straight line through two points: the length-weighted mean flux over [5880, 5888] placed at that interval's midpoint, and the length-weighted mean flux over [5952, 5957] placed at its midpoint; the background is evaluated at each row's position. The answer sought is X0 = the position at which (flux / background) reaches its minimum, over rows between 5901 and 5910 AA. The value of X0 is 5902.14 AA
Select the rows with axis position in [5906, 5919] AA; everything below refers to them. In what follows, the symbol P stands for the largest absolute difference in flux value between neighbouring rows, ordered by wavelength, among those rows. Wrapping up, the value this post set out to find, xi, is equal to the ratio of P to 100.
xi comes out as 0.0040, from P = 0.40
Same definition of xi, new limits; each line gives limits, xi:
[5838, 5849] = 0.0040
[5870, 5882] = 0.0030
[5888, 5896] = 0.0100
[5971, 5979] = 0.0040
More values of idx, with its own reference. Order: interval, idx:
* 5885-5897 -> 6.2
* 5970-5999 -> 1.0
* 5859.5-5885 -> 0.4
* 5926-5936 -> 0.1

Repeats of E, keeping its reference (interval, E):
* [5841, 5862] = 1.6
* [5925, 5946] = 0.8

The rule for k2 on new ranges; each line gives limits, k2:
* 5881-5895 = 5881.79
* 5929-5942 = 5938.95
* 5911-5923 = 5921.20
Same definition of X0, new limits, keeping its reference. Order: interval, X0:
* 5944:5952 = 5949.90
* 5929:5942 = 5930.75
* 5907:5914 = 5913.02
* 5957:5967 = 5964.99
